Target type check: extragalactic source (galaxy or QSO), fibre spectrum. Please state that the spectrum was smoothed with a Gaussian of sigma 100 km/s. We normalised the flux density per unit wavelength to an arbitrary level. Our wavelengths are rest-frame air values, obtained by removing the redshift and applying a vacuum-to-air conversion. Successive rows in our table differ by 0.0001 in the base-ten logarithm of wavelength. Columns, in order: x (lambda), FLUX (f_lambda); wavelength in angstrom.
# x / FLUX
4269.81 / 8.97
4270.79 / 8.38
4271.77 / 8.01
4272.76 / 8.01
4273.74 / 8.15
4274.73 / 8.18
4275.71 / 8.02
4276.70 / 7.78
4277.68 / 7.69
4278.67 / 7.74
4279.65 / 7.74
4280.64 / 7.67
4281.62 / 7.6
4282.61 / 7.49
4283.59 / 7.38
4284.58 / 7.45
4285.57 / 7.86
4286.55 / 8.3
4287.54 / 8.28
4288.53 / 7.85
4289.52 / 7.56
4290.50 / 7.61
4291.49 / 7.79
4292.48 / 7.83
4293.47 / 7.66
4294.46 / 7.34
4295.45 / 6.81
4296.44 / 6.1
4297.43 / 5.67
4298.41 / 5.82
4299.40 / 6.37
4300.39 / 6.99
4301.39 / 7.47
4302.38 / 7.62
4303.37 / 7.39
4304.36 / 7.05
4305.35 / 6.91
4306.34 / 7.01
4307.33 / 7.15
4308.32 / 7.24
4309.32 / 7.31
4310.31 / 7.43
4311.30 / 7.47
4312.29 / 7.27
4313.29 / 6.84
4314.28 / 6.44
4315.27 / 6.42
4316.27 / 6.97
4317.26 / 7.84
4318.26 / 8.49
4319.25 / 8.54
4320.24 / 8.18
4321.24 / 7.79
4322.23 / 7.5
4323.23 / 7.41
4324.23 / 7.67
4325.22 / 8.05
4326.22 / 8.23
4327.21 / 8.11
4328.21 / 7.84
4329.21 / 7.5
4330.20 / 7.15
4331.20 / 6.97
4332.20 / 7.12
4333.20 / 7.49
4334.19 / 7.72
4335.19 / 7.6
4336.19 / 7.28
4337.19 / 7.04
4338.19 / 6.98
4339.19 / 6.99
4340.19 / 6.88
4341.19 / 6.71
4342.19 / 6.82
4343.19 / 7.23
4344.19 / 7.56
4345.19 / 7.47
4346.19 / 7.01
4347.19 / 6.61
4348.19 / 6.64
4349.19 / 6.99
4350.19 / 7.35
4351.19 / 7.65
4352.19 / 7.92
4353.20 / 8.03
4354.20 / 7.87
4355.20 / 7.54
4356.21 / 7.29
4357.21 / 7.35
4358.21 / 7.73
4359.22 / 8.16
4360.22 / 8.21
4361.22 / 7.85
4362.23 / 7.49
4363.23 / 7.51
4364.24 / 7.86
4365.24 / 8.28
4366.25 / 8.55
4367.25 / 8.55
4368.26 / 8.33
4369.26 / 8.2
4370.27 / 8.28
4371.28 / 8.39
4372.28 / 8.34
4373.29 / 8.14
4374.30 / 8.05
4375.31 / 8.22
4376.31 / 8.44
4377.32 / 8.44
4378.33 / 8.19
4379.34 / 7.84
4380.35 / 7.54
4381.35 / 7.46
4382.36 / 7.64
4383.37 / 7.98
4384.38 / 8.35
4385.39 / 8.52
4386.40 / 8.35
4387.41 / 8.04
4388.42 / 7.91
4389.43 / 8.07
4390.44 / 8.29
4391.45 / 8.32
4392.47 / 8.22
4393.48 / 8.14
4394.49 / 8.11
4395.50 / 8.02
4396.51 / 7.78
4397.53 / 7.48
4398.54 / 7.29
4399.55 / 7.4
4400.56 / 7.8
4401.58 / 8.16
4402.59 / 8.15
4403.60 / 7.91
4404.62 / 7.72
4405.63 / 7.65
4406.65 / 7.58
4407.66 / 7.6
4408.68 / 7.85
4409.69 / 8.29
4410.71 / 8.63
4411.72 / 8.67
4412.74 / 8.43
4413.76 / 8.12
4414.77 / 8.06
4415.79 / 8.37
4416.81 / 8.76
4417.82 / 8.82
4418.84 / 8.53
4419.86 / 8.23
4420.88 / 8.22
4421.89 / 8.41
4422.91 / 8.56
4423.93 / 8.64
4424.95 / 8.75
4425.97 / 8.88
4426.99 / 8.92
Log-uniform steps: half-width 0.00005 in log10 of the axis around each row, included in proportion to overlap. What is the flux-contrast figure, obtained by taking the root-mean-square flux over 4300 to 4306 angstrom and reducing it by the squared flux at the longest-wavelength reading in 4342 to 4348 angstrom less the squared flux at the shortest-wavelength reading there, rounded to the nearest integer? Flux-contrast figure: 10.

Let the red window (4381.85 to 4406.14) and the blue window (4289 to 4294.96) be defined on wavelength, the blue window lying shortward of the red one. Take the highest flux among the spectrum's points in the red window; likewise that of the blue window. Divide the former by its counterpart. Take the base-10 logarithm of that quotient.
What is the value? 0.037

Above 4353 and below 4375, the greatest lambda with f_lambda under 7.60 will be 4363.23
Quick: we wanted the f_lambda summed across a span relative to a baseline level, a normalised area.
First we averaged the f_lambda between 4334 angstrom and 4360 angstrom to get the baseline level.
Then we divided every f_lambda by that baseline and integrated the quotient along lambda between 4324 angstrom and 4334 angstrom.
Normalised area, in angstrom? 10.4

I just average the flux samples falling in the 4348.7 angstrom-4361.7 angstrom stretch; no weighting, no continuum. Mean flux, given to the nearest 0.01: 7.69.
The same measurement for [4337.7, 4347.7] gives 7.03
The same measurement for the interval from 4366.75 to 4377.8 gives 8.31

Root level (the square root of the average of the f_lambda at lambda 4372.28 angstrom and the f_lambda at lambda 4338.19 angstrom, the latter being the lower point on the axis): 2.77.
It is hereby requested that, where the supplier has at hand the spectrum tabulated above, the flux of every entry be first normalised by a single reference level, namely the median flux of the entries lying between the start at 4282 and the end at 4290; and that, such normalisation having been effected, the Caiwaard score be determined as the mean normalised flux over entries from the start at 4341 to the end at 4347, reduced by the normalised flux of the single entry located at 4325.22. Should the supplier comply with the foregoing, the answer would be -0.12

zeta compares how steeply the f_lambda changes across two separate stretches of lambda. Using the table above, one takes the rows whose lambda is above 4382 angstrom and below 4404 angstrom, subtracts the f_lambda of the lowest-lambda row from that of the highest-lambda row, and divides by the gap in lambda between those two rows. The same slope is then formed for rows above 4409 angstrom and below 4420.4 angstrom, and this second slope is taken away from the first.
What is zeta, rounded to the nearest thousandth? 0.019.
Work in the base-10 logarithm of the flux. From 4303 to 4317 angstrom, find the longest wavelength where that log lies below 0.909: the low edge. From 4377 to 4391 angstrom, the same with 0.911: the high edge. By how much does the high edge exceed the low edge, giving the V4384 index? 73.2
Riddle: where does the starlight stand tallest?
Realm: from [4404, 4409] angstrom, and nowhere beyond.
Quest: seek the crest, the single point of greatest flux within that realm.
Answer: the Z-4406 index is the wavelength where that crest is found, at 4408.68 angstrom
